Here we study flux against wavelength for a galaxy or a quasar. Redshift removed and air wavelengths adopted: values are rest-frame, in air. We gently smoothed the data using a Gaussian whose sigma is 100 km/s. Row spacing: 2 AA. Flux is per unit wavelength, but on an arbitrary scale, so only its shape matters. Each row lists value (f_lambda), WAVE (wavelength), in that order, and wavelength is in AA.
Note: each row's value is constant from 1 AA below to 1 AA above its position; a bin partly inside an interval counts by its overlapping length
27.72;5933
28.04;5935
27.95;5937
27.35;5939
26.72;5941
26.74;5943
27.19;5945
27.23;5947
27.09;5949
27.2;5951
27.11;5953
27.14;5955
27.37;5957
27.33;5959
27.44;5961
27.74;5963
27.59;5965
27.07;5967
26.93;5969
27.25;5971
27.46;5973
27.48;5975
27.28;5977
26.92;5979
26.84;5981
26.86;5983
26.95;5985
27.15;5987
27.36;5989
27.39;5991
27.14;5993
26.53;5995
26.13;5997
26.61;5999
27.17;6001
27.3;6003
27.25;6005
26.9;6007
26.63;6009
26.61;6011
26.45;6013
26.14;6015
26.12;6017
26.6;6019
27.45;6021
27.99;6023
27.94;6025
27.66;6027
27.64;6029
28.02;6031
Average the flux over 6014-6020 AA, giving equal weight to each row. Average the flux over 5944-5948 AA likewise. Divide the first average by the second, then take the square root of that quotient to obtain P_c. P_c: 0.983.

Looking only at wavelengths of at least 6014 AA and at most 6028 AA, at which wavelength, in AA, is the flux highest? 6023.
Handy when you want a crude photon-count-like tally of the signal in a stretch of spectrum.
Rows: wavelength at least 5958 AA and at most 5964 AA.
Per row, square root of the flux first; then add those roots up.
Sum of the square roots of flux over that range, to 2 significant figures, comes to 16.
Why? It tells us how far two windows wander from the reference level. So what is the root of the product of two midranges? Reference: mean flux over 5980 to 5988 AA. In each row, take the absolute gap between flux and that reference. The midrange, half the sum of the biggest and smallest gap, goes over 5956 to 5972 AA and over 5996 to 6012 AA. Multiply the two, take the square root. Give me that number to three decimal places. 0.420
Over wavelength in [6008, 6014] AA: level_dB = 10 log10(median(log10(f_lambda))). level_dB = 1.54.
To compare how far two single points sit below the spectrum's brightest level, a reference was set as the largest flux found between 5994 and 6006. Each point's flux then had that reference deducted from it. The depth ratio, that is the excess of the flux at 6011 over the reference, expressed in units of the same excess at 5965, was -2.4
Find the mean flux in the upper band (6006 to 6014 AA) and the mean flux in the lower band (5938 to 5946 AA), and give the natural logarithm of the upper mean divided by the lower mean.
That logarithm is -0.0131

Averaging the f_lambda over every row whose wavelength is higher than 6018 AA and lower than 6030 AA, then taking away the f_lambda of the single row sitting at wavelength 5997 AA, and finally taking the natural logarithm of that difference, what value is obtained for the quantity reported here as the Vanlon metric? 0.3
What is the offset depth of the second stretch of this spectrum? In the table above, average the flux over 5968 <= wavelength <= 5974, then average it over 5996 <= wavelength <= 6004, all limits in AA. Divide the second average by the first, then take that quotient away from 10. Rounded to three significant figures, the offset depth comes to 9.02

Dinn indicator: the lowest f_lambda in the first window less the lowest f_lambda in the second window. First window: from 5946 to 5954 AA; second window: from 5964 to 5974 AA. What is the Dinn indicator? 0.2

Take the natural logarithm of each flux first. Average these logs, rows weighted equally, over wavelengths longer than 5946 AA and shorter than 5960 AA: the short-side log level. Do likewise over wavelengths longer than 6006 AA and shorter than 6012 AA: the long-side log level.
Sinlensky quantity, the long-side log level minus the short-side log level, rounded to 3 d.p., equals -0.018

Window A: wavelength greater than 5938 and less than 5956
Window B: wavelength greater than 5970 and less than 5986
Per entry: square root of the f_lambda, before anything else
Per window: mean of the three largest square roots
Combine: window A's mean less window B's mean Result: -0.01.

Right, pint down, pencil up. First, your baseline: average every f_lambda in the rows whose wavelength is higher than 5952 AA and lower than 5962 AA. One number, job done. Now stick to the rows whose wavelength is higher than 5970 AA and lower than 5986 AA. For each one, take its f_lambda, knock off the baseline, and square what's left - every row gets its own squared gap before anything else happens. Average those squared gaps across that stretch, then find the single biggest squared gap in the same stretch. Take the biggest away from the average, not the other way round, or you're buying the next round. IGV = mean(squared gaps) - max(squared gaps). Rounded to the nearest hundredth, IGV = -0.11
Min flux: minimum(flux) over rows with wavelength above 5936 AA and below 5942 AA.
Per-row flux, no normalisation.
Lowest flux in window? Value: 26.72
